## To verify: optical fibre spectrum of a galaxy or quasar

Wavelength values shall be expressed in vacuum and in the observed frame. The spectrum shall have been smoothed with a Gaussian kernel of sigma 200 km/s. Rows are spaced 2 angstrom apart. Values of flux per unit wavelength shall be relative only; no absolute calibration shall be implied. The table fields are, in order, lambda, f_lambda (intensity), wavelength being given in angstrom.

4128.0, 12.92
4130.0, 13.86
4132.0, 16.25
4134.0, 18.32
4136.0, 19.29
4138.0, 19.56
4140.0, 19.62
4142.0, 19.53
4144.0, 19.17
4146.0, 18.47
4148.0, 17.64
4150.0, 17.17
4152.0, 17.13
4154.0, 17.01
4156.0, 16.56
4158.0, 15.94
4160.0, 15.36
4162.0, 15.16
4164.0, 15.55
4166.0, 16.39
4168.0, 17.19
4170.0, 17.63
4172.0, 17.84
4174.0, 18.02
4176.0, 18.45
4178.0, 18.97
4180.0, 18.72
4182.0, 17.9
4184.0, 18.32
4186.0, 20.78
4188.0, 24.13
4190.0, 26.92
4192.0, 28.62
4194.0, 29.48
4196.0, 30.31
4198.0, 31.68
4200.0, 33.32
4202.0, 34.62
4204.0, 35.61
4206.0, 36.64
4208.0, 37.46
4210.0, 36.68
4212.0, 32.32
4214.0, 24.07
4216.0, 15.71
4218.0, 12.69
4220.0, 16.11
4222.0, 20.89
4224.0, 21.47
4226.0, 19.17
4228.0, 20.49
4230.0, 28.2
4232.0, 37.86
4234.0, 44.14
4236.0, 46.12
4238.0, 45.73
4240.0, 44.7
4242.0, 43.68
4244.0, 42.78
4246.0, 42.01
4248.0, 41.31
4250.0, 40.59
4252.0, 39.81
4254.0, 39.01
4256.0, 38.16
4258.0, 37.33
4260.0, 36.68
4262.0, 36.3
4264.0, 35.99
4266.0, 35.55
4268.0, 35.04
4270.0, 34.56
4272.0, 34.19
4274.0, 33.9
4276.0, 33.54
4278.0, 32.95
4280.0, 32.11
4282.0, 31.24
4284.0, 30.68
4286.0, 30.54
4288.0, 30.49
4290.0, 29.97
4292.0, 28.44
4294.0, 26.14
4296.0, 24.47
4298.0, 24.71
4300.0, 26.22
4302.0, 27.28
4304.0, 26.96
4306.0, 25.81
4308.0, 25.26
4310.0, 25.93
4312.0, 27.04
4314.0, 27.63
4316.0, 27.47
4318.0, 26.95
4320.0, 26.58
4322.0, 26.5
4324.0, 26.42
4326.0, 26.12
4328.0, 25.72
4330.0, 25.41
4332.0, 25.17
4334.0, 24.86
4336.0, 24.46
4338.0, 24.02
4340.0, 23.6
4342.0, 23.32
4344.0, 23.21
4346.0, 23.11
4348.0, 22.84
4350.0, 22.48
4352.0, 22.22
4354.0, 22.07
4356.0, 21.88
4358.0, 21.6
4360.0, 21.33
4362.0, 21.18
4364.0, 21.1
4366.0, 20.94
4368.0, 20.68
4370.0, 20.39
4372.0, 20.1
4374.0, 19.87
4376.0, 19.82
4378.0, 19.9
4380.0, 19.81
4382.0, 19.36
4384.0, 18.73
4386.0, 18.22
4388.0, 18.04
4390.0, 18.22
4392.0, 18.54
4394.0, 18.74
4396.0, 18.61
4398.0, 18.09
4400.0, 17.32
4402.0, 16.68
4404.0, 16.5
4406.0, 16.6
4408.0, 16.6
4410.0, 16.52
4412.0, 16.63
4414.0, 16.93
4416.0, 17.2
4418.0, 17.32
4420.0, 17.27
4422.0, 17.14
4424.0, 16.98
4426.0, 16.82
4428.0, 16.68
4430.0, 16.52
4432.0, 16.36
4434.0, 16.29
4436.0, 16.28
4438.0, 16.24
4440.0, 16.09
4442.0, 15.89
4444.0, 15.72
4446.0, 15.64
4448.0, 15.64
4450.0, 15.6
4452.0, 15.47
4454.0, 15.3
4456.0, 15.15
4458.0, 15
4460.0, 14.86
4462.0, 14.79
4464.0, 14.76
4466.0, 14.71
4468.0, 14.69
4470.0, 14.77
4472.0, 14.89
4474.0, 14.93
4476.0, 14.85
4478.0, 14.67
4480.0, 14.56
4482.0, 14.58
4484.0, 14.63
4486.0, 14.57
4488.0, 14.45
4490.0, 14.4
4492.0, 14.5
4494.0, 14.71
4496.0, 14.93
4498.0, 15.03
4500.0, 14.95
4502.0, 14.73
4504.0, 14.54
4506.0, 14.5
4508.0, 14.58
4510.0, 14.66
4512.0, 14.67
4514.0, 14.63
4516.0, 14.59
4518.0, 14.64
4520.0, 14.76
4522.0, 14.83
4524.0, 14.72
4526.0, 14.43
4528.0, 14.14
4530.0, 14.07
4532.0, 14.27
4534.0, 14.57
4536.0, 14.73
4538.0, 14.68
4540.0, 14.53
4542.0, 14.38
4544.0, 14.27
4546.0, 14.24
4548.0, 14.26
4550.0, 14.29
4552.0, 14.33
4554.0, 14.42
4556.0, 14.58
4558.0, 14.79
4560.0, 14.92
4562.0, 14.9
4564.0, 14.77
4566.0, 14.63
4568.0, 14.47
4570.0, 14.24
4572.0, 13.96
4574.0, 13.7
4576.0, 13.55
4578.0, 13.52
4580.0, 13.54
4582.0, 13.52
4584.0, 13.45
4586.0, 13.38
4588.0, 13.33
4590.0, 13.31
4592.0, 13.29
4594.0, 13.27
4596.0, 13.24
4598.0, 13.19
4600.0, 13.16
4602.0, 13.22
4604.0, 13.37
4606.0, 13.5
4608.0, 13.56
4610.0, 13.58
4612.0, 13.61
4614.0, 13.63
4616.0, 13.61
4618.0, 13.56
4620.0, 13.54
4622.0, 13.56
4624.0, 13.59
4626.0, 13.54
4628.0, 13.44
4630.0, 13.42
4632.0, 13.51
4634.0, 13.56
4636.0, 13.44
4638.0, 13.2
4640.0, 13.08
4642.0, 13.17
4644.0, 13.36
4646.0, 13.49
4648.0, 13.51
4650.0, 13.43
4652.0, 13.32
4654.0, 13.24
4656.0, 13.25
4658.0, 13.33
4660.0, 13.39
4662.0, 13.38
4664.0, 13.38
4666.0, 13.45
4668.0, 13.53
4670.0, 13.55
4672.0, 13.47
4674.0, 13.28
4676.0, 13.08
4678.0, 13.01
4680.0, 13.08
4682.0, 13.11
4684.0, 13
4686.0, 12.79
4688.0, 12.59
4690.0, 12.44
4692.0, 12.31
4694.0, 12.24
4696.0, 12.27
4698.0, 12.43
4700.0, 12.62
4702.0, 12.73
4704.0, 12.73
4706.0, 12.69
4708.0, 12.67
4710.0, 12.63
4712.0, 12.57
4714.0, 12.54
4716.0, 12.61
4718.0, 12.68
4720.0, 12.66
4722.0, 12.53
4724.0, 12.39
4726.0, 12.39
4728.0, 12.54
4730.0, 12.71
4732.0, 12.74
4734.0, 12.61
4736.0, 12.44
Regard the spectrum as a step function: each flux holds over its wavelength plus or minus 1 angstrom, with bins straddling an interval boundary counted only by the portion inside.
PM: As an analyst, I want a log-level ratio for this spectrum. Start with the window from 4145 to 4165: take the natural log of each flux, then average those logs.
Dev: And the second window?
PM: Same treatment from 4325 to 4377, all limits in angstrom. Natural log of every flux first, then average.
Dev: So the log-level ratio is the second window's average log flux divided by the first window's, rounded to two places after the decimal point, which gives 1.11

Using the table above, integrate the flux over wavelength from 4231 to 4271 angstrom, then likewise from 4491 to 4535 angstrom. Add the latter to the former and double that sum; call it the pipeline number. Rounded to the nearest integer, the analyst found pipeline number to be 4475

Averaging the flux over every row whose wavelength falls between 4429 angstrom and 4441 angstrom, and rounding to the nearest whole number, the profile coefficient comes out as 16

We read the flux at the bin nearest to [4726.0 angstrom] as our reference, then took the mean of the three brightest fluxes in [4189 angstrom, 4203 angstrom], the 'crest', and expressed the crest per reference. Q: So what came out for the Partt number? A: 2.68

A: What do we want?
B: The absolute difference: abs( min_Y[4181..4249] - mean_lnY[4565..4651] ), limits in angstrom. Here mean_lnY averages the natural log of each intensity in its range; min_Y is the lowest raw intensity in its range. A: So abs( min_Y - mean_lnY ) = 10.1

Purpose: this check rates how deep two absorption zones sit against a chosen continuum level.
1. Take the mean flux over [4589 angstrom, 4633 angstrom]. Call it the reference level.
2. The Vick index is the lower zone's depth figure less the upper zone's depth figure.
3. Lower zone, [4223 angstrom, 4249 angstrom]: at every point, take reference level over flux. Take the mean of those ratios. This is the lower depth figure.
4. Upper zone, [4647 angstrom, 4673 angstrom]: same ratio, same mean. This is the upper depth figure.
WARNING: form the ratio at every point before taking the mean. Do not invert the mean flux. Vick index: -0.6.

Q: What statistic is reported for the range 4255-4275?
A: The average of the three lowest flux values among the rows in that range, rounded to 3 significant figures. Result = 34.2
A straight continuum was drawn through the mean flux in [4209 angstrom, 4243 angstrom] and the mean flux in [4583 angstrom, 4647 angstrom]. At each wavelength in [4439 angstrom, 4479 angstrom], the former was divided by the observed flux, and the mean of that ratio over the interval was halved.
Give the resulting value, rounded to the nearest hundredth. 0.66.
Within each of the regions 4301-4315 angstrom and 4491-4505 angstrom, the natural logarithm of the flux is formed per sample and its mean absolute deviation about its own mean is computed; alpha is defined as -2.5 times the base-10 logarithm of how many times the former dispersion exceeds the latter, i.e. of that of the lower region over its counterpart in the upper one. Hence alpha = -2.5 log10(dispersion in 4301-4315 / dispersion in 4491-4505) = -1.0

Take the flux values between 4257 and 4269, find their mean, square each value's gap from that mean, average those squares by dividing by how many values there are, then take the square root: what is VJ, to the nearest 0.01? 0.74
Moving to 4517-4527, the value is 0.14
